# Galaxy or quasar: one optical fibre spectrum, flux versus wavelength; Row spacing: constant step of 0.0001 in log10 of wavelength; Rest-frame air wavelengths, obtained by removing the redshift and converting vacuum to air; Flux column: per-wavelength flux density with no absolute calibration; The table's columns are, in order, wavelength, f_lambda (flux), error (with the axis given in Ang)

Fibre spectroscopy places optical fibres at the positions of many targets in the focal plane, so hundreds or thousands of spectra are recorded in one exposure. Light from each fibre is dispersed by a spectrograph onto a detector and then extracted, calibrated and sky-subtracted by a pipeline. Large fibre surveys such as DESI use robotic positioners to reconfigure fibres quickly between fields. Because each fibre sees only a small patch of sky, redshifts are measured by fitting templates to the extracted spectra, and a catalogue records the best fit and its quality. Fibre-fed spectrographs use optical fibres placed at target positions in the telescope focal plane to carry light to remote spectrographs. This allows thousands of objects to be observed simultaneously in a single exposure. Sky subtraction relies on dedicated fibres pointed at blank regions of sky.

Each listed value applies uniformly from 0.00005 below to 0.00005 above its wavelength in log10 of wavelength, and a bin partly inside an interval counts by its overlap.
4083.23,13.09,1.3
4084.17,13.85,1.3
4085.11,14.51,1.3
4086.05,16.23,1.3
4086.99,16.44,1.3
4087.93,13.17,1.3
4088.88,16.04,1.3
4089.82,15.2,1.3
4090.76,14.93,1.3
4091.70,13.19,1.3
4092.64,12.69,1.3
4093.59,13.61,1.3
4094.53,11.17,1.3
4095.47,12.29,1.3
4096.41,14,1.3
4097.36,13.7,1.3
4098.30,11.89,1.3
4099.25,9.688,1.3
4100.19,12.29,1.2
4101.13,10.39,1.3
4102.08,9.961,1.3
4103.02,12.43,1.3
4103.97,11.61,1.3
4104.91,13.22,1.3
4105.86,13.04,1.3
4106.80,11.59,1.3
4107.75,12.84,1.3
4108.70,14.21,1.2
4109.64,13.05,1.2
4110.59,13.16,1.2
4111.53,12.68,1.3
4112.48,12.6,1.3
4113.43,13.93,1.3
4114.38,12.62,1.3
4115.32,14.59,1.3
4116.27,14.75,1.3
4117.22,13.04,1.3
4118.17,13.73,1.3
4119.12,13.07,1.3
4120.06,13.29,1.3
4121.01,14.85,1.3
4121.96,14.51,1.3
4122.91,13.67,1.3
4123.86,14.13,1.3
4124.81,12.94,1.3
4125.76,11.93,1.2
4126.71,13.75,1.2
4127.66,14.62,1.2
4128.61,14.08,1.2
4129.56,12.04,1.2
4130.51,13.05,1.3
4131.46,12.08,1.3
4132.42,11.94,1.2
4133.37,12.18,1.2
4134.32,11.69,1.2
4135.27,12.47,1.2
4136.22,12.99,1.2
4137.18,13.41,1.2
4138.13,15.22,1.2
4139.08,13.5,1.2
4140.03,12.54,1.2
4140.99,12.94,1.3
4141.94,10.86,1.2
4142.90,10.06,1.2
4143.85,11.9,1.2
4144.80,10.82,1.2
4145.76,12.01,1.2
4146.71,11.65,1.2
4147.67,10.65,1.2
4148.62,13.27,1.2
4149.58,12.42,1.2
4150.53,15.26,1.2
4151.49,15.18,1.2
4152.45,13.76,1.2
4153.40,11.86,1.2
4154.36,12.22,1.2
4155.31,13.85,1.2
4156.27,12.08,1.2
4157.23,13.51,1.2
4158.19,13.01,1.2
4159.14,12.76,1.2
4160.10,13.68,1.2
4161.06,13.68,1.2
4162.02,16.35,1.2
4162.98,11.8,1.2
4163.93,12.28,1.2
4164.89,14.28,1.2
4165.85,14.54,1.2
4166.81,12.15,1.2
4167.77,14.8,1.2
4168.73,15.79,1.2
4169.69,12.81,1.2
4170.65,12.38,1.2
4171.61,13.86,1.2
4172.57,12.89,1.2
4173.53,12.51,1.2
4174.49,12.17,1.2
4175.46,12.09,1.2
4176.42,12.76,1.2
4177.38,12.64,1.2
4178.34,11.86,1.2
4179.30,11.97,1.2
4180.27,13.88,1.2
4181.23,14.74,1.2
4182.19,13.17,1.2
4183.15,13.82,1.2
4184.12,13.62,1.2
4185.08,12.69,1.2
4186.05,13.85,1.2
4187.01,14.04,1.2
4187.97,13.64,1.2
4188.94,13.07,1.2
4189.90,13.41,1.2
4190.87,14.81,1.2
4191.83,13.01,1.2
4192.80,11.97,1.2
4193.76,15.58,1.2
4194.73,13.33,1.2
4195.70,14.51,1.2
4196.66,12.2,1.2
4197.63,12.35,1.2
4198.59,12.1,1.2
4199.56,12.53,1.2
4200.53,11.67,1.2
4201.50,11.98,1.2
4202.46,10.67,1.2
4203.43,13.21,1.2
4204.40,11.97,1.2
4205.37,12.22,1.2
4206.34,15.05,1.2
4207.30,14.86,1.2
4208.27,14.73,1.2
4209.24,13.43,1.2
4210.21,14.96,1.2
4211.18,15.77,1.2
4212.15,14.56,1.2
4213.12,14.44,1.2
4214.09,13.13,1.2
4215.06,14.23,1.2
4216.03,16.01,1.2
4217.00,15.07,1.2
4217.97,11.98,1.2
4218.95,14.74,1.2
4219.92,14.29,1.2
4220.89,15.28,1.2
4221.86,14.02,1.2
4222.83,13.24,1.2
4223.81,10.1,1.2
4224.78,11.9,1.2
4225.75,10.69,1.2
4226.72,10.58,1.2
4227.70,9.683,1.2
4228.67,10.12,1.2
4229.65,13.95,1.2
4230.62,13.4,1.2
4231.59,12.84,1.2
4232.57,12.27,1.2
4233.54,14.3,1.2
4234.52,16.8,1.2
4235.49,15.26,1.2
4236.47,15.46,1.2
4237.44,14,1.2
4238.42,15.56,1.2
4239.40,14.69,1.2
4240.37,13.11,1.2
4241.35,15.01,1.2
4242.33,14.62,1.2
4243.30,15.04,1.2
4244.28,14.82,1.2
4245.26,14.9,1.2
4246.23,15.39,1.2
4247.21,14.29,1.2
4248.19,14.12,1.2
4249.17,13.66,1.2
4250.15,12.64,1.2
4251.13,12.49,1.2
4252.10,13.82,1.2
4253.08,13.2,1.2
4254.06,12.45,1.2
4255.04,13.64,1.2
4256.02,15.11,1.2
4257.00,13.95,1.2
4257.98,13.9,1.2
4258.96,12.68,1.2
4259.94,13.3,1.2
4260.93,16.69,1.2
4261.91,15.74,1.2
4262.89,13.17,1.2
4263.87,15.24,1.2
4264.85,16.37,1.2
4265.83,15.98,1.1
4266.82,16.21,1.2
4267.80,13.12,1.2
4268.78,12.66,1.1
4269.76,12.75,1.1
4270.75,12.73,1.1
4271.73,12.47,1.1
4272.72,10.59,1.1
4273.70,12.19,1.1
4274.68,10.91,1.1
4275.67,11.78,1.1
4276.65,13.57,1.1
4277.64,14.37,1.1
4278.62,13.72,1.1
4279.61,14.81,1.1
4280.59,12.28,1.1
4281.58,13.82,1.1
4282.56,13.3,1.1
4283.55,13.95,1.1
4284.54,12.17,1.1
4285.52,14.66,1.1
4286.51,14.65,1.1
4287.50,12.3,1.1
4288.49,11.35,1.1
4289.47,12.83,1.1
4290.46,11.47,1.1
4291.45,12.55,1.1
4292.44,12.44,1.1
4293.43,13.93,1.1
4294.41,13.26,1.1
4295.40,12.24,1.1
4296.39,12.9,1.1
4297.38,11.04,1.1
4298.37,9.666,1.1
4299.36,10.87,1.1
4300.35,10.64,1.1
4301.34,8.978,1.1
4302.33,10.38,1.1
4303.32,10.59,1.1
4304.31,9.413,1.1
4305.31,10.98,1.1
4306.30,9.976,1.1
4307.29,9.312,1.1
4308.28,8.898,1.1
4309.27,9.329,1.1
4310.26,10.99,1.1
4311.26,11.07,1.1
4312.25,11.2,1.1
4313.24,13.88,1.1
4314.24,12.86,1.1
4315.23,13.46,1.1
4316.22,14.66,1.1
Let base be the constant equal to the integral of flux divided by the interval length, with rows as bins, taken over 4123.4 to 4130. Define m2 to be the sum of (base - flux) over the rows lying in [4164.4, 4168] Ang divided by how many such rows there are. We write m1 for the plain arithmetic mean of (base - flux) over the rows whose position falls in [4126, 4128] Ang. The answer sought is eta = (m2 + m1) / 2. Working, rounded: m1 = -0.8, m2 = -0.6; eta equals -0.7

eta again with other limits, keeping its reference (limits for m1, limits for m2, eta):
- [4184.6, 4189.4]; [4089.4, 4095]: -0.1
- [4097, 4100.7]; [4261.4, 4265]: -0.1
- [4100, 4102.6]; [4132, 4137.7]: 1.7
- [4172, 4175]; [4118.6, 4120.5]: 0.5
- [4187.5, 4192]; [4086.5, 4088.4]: -0.8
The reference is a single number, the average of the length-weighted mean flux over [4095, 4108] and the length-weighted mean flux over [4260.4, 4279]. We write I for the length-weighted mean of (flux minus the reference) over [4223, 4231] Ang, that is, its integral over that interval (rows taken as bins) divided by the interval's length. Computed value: -1.52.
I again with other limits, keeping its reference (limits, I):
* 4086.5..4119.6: 0.18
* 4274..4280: 0.26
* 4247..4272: 1.07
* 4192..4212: 0.40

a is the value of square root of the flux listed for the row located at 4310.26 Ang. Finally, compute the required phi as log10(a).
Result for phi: 0.52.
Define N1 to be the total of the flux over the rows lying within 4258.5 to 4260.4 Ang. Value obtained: 26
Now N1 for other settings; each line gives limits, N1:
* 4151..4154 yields 41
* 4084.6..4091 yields 107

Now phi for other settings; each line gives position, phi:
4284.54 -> 0.54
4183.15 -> 0.57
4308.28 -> 0.47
